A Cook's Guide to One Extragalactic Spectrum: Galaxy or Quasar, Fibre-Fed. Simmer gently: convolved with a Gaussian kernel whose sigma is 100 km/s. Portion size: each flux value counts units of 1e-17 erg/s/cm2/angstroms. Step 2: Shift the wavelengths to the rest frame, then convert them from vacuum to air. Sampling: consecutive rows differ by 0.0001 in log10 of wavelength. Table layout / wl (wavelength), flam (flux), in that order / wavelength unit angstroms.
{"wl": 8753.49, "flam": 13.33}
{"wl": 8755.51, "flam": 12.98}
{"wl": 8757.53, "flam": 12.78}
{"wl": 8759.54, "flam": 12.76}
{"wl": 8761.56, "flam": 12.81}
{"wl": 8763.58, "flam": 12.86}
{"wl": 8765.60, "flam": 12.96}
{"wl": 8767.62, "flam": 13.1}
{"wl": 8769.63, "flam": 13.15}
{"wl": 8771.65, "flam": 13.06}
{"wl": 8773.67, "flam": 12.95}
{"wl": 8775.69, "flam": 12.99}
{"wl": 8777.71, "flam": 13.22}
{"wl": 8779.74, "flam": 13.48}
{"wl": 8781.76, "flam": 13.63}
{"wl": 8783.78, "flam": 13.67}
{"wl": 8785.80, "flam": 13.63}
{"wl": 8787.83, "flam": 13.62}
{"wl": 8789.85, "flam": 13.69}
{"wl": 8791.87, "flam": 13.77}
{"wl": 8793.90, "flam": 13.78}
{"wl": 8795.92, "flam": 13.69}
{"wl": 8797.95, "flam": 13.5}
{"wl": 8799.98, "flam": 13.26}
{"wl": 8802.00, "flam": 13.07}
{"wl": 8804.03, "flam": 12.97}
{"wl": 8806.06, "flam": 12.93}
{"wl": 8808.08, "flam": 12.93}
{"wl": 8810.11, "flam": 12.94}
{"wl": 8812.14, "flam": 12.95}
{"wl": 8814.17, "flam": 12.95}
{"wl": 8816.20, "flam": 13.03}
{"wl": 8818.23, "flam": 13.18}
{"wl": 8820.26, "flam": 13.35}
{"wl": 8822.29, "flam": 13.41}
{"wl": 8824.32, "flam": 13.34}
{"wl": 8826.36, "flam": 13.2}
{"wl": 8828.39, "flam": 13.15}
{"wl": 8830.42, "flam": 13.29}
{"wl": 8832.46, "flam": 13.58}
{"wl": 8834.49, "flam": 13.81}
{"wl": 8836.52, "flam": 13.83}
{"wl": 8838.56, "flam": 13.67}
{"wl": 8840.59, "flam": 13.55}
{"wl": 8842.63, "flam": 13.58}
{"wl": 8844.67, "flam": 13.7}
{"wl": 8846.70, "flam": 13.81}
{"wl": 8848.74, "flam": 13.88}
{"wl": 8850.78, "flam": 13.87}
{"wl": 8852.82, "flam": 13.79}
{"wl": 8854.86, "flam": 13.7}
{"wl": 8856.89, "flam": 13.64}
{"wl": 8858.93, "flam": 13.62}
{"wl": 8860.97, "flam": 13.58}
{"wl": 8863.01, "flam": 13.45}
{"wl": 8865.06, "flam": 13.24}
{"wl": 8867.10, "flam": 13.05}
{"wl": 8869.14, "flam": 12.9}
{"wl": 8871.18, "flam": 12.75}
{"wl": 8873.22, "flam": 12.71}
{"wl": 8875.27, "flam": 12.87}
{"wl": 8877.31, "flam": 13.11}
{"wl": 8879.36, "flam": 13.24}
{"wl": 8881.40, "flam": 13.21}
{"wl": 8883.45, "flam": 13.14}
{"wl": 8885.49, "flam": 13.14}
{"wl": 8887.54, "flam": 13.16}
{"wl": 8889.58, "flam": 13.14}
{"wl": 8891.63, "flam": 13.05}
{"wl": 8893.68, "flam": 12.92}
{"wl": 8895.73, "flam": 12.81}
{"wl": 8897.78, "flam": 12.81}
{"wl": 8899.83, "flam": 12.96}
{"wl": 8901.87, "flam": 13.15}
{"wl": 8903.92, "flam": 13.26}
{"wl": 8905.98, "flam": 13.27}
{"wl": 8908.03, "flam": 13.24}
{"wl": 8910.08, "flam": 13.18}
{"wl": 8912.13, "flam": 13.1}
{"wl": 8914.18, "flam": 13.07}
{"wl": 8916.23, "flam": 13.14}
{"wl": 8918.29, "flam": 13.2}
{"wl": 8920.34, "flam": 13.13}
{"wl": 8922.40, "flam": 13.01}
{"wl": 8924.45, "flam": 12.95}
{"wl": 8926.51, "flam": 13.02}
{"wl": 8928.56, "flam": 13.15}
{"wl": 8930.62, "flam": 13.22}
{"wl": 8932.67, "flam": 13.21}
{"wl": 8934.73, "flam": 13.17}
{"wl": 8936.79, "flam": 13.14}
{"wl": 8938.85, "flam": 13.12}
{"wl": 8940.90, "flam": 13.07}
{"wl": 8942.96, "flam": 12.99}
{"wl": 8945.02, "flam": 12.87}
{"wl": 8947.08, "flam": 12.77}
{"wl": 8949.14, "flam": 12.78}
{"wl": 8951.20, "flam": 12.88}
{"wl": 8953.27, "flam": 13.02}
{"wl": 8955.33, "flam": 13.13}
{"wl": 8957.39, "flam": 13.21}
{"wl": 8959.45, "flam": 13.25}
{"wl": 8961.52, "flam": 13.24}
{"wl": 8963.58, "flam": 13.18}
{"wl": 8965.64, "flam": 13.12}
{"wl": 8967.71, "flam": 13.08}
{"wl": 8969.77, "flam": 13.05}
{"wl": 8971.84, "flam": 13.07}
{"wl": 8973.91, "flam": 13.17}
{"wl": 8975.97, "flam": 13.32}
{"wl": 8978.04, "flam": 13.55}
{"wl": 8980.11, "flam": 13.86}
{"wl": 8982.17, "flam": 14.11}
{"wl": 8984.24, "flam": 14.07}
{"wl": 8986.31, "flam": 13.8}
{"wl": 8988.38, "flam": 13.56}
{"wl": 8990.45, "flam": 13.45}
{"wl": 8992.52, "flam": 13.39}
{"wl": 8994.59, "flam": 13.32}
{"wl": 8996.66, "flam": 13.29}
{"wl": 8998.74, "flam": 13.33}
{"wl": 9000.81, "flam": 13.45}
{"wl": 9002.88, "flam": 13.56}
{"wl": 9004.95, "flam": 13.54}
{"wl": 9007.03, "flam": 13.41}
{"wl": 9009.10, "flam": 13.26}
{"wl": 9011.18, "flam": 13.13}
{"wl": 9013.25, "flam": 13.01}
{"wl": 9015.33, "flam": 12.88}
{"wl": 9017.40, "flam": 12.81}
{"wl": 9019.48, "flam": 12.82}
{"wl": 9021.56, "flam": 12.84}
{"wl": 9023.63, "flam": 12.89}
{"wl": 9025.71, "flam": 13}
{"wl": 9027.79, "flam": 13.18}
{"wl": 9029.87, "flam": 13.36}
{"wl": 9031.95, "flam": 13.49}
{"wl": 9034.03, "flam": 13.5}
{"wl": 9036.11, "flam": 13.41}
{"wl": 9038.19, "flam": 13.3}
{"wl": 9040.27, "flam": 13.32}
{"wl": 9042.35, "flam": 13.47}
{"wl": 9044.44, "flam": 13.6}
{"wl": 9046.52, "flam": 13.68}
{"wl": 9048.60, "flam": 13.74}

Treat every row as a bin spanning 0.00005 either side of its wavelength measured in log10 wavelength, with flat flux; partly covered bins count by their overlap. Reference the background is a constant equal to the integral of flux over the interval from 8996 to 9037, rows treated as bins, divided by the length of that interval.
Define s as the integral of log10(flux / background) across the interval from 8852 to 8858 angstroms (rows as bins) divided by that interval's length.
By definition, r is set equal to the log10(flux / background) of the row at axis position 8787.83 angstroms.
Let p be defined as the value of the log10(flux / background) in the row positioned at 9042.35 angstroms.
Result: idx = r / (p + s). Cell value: 0.5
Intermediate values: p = 0.0086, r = 0.013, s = 0.016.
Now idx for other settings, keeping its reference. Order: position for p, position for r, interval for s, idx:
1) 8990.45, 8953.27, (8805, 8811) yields 5.8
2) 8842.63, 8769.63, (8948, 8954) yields -1.2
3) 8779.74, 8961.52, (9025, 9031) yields 0.1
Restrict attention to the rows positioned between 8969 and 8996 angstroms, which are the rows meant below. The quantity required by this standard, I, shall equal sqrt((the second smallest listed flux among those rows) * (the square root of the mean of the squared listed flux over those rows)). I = 13.3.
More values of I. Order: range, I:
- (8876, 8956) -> 12.9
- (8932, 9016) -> 13.0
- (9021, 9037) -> 13.0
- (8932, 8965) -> 12.9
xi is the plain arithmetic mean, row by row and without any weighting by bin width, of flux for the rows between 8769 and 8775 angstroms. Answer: 13.1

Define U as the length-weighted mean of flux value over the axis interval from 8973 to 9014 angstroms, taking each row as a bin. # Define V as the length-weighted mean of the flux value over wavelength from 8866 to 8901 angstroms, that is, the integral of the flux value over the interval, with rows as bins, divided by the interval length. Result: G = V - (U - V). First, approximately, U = 13.5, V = 13.0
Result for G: 12.5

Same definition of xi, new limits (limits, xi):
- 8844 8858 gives 13.8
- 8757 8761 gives 12.8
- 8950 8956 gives 13.0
